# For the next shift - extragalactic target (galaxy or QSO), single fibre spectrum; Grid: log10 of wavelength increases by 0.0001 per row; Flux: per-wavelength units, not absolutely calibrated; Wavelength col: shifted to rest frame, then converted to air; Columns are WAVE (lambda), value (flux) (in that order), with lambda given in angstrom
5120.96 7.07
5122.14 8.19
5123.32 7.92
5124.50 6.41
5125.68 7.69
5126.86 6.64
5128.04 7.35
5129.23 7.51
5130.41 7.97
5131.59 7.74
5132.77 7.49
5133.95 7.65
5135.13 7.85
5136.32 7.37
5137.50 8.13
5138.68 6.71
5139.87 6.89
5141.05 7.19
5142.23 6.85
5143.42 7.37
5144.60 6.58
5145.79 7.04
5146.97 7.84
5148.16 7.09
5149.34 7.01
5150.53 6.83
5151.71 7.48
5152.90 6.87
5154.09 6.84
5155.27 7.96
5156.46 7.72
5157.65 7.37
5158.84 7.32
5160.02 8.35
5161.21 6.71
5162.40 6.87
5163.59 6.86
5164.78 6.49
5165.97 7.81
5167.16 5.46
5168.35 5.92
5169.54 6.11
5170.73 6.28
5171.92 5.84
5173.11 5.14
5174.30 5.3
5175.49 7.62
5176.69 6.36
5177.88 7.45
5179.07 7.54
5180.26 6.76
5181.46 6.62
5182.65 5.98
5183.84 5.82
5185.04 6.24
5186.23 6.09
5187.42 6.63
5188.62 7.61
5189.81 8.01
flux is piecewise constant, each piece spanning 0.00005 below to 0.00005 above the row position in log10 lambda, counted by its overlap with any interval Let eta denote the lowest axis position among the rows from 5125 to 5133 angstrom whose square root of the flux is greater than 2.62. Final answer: 5125.68 angstrom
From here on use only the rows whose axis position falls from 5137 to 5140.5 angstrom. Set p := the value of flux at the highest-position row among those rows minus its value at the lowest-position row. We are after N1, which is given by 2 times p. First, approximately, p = -1.2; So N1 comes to -2.5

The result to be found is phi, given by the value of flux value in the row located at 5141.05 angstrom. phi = 7.19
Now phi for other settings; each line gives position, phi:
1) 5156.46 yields 7.72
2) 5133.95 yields 7.65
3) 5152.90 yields 6.87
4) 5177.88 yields 7.45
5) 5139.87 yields 6.89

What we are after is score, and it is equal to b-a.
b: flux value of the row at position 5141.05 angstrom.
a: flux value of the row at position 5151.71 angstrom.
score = -0.3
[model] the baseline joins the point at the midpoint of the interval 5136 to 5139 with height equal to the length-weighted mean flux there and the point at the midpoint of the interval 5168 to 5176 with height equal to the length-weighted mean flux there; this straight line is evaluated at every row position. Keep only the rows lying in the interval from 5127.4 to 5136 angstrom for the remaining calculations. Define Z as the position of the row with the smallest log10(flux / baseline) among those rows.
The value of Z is 5128.04 angstrom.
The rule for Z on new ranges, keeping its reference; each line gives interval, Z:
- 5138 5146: 5138.68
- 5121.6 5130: 5124.50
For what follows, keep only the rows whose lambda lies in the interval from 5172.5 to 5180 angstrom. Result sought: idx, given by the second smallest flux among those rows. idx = 5.3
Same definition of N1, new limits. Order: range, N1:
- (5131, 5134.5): -0.2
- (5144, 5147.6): 2.5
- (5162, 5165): -0.8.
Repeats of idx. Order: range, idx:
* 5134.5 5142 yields 6.89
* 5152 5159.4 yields 6.87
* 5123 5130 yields 6.64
